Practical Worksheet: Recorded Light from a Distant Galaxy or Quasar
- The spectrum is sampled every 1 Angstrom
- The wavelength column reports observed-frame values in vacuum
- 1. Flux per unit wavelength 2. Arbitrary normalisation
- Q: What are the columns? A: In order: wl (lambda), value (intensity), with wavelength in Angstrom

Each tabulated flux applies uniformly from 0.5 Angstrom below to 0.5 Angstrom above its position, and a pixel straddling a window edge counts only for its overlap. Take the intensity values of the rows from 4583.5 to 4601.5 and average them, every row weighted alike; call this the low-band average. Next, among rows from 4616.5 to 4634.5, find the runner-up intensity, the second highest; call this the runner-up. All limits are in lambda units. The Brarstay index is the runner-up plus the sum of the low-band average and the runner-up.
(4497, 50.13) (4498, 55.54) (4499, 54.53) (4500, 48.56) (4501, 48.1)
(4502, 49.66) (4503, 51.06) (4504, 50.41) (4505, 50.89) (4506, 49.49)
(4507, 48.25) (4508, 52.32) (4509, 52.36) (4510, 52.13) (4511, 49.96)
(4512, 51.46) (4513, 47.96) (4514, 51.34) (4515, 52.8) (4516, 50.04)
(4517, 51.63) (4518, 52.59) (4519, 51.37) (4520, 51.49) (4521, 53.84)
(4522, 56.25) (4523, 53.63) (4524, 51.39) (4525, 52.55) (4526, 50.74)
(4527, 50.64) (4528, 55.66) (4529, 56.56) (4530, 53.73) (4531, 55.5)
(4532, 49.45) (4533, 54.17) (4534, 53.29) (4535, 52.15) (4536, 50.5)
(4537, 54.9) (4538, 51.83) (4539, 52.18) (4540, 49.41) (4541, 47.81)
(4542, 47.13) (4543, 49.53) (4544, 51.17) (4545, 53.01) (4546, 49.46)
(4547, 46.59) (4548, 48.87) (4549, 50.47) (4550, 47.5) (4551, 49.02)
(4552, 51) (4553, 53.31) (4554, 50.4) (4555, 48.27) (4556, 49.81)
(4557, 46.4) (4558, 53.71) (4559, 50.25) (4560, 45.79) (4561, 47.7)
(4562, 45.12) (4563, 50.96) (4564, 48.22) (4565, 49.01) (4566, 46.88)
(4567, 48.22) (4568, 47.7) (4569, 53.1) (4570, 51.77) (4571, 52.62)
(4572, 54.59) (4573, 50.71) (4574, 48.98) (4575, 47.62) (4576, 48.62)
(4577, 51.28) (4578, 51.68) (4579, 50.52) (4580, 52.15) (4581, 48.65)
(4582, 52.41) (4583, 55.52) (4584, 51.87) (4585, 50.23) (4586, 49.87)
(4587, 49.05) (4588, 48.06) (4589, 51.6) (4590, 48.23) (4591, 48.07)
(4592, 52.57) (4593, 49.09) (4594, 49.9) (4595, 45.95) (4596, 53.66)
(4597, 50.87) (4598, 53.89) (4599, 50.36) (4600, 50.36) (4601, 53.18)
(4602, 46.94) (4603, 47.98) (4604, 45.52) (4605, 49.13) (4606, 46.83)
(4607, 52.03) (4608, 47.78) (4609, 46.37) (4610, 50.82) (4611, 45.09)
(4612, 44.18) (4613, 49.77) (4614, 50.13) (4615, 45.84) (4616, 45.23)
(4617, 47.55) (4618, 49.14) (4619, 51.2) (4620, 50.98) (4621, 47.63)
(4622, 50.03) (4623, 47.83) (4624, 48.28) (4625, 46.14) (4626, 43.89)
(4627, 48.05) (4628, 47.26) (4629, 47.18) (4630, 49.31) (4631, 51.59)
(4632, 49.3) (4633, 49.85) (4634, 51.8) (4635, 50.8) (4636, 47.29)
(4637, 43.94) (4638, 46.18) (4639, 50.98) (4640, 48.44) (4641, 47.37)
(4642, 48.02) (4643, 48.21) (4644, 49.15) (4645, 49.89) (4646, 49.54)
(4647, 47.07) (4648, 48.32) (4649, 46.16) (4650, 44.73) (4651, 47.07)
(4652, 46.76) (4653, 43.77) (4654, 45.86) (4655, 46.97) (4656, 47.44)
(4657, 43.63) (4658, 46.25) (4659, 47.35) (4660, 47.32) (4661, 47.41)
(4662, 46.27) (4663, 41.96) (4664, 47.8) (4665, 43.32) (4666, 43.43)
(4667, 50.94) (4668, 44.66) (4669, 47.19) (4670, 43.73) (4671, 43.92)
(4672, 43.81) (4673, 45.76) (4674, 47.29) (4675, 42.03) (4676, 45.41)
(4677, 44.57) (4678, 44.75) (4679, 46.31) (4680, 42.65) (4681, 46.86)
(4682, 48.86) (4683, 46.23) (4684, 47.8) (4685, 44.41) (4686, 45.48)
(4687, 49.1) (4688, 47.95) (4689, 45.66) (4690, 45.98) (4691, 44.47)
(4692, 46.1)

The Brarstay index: 154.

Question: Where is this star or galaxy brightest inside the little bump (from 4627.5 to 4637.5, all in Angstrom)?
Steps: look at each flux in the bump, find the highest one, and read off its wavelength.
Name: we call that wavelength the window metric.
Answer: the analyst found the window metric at 4634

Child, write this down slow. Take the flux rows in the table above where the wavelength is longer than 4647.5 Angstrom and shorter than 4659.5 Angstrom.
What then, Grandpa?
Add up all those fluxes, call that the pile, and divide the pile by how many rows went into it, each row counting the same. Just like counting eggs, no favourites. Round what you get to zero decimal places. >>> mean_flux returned 46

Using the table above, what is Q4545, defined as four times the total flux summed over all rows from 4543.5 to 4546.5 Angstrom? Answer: 615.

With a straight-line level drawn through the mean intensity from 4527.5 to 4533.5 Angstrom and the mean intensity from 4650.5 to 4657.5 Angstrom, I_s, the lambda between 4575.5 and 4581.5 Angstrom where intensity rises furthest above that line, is 4580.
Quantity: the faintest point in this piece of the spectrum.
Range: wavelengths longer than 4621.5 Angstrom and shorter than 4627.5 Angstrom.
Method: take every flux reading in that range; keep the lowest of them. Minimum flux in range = 43.89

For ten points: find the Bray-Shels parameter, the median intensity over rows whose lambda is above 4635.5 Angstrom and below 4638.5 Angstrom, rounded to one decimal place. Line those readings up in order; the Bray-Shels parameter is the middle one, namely 46.2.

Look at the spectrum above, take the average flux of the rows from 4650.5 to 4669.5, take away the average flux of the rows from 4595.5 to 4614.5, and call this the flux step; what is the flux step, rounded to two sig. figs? -3.1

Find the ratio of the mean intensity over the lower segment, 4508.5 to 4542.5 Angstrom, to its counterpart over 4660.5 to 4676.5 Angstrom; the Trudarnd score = 1.15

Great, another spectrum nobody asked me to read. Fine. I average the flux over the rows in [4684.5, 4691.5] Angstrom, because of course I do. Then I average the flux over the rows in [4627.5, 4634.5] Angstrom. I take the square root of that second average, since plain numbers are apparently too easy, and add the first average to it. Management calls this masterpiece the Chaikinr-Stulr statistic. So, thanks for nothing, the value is 53.2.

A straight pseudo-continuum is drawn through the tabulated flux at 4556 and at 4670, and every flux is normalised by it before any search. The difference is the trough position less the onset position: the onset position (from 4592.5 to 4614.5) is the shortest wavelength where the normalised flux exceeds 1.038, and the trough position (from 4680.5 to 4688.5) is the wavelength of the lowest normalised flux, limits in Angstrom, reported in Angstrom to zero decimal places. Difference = 91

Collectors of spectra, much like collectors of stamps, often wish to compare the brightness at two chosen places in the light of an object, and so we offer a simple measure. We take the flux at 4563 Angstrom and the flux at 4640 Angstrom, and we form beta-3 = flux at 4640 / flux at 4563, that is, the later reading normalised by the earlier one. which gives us 0.95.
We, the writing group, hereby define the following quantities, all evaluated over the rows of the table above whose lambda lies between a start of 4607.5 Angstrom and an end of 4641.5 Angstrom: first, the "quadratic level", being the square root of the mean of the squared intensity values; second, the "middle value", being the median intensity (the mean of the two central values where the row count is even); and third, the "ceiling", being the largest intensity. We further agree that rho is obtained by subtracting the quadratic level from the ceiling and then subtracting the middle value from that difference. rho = -44.3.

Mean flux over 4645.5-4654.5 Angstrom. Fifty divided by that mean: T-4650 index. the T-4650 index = 1.07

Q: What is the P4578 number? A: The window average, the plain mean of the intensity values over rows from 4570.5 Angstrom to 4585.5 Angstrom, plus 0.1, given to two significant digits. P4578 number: 51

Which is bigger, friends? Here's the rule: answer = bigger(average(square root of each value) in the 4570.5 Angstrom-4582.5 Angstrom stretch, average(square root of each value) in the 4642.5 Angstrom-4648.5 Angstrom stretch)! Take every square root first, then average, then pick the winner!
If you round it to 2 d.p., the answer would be 7.13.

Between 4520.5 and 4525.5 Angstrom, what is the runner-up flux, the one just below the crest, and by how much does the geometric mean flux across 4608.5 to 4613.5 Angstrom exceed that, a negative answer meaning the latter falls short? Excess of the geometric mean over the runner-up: -6.7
